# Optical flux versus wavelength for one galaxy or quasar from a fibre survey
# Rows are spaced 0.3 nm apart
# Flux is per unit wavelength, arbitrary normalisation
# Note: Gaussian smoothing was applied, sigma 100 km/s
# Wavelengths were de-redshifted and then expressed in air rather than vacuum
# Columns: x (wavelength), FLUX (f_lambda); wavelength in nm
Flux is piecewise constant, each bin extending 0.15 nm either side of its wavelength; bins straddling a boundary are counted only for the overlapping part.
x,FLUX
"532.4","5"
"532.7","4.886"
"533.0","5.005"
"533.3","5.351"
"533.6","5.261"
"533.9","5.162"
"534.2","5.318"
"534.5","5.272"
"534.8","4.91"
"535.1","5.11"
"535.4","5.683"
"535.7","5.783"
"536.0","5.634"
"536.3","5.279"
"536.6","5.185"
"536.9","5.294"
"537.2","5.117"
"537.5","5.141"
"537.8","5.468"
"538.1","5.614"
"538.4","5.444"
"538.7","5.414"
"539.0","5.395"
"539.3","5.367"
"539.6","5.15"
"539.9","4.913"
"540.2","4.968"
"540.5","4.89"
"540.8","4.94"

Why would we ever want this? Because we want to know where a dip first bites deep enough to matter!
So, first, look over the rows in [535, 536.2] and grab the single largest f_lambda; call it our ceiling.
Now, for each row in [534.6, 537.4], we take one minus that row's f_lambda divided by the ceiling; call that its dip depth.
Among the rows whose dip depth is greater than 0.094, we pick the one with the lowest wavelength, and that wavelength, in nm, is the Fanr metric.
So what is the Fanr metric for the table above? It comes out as 534.8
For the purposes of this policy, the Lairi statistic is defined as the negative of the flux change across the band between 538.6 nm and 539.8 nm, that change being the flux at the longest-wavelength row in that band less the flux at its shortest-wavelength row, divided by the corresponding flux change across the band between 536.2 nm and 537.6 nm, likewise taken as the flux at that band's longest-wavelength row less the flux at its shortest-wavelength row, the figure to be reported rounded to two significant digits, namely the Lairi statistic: -1.9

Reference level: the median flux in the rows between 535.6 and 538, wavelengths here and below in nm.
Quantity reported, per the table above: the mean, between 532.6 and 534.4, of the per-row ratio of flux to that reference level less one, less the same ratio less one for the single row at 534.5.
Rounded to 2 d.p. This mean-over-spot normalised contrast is -0.02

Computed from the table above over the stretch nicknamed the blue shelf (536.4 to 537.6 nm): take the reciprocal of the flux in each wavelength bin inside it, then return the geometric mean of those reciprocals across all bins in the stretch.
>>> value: 0.193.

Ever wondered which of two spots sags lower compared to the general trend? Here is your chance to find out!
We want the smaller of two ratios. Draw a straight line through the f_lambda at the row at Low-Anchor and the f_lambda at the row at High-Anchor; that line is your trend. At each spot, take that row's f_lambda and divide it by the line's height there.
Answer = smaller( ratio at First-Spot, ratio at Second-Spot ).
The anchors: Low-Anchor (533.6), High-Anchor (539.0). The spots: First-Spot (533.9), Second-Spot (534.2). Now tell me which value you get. 0.98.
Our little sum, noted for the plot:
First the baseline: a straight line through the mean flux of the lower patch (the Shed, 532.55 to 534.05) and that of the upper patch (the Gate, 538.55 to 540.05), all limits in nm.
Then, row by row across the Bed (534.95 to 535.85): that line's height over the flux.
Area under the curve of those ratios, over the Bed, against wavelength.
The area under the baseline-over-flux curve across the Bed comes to 0.85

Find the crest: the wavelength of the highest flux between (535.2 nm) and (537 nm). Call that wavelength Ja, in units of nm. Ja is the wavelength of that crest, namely 535.7 nm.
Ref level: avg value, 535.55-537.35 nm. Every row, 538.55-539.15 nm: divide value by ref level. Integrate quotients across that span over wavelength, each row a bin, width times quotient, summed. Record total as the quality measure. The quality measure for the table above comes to 0.60 nm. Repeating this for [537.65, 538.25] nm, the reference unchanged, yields 0.62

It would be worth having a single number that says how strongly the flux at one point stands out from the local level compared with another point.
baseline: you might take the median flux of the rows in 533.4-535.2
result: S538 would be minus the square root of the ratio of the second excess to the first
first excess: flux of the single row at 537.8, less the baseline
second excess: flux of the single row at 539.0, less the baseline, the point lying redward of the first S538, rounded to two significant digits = -0.85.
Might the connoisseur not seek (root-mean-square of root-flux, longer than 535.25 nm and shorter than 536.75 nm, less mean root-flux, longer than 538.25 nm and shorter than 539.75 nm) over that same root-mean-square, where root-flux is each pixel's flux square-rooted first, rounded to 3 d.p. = 0.015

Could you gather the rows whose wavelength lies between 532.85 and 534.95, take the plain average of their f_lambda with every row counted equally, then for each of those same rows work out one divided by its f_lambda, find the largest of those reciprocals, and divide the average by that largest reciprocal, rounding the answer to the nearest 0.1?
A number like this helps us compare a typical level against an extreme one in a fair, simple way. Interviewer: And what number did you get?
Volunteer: 25.4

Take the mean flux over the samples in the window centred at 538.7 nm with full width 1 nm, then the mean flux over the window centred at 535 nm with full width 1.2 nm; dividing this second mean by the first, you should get 0.97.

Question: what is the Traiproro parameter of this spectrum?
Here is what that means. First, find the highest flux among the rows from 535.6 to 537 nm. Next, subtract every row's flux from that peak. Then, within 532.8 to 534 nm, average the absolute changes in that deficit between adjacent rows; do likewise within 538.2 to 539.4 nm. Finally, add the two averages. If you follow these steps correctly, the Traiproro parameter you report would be 0.20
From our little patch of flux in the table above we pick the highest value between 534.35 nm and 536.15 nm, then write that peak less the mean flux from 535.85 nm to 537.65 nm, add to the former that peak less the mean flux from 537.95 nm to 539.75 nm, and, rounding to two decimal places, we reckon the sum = 0.89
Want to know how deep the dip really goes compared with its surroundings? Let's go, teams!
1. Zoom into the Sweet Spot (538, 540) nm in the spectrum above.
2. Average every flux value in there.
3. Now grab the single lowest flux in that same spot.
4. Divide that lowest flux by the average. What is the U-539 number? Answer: 0.922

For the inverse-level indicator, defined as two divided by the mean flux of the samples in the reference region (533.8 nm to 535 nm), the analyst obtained 0.387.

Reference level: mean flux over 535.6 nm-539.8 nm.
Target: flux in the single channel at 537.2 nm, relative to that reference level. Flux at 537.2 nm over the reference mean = 0.95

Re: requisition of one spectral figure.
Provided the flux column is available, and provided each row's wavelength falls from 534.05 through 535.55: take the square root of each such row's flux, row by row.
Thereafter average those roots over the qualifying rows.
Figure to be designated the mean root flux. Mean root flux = 2.29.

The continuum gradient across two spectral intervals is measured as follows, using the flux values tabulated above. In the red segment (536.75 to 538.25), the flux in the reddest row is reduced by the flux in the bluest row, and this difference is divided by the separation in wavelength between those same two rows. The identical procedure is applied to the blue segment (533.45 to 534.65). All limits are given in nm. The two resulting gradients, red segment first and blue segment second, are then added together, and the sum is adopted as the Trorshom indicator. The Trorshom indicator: 0.28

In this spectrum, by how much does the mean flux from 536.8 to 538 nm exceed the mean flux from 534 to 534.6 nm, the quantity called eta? 0.0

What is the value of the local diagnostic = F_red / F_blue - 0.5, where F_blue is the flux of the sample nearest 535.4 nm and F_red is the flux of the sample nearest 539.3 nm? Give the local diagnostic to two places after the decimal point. 0.44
